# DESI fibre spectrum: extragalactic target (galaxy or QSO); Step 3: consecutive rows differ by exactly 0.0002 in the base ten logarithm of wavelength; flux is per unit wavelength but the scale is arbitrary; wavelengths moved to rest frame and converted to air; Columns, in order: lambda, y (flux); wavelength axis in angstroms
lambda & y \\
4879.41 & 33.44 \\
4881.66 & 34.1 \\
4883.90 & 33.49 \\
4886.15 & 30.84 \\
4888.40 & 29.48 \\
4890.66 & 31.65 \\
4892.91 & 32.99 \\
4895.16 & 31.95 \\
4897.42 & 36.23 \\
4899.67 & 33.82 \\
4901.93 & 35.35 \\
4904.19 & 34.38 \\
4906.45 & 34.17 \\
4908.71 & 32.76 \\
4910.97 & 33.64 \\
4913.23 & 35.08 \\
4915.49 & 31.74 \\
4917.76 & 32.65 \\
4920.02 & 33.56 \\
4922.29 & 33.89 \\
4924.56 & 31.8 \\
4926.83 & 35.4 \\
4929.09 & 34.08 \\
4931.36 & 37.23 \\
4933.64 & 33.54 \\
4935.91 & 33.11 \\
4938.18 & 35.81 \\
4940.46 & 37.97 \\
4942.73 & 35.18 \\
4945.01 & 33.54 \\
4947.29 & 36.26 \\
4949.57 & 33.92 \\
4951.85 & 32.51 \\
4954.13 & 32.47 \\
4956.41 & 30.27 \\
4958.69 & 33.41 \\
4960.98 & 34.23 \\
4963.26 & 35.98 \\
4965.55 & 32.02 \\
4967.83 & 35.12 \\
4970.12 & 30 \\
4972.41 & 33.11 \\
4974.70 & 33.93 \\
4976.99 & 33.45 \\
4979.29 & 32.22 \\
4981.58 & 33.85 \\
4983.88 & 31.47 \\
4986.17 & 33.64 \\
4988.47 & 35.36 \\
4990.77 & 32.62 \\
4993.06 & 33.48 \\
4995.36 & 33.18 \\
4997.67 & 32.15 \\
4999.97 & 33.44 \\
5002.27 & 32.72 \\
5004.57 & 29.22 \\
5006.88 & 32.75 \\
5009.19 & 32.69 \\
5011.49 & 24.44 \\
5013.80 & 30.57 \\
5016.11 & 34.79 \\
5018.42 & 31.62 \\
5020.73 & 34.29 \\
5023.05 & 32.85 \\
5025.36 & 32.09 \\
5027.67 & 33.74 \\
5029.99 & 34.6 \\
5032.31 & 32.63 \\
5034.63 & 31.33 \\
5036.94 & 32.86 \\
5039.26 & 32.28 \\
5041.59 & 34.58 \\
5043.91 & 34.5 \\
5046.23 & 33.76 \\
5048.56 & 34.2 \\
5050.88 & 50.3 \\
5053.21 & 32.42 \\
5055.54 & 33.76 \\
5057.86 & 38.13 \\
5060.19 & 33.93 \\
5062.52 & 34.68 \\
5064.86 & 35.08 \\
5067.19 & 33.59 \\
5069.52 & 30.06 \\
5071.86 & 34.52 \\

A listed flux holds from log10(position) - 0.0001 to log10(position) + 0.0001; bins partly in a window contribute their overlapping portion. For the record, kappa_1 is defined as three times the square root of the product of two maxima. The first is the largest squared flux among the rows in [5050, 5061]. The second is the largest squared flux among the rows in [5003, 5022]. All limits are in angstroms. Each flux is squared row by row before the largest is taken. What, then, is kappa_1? 5250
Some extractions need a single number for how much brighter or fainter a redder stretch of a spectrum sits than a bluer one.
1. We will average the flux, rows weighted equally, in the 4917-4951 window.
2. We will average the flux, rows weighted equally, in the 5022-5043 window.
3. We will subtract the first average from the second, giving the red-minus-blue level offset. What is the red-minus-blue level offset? -1.5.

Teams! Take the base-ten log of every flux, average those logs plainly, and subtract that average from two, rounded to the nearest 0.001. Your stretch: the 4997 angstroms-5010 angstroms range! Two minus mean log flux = 0.493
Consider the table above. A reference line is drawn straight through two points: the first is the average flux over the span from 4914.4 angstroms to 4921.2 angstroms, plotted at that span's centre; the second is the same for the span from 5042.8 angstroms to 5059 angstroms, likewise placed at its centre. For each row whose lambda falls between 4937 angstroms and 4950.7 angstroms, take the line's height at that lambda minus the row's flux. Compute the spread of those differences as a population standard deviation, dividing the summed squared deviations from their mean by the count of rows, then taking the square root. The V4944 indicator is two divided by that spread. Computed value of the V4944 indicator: 1.29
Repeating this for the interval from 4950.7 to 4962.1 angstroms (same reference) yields 1.56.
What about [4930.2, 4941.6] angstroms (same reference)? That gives 1.05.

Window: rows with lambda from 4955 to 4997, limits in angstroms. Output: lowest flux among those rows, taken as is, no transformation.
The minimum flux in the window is 30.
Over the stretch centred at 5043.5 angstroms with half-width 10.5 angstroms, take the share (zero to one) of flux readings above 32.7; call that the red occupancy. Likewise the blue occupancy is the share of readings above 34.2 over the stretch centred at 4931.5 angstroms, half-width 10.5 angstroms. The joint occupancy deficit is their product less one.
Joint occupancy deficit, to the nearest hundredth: -0.70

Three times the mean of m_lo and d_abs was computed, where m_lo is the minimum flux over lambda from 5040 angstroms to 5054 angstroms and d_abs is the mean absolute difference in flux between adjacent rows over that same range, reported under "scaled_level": 59.2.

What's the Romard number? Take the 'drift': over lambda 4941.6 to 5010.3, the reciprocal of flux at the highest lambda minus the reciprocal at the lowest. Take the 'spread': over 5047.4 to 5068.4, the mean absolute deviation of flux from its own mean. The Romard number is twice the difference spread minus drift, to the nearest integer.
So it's 7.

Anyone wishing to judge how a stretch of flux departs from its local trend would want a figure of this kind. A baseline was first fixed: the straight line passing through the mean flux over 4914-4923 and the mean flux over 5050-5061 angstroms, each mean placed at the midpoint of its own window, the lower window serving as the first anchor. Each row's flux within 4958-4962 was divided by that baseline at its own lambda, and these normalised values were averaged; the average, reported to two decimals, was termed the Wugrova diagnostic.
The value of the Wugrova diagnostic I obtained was 0.98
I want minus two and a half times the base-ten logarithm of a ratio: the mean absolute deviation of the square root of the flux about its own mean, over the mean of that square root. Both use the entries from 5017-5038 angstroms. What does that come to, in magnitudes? 4.7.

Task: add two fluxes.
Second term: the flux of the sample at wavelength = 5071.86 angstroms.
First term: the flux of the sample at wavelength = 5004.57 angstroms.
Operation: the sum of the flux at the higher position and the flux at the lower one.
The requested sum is 63.7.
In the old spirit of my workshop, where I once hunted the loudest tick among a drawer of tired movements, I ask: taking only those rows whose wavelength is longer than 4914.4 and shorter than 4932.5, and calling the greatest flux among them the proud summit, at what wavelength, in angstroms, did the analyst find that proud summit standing 4931.36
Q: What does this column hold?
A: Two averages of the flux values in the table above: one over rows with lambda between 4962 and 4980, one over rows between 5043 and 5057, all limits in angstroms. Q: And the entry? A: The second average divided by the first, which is 1.10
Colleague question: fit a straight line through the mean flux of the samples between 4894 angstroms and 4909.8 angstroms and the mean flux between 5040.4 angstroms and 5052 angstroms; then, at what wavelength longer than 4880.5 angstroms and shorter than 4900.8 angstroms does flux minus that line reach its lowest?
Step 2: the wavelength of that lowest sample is 4888.40 angstroms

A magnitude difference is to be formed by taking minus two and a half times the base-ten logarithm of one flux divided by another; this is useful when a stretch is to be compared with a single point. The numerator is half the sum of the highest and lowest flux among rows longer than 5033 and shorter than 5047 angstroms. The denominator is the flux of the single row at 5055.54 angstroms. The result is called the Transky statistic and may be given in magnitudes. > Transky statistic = 0.026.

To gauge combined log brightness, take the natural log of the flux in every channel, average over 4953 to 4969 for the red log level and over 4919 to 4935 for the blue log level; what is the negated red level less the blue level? -7.04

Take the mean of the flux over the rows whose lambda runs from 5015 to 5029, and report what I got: 33.2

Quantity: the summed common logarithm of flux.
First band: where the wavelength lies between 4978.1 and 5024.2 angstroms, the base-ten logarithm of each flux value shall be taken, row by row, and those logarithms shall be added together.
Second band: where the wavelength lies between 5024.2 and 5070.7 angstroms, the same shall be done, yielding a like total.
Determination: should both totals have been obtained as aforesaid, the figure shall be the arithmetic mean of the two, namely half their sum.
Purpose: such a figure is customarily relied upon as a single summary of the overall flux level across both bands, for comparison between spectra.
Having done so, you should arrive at 30.4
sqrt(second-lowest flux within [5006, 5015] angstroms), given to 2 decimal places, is 5.53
